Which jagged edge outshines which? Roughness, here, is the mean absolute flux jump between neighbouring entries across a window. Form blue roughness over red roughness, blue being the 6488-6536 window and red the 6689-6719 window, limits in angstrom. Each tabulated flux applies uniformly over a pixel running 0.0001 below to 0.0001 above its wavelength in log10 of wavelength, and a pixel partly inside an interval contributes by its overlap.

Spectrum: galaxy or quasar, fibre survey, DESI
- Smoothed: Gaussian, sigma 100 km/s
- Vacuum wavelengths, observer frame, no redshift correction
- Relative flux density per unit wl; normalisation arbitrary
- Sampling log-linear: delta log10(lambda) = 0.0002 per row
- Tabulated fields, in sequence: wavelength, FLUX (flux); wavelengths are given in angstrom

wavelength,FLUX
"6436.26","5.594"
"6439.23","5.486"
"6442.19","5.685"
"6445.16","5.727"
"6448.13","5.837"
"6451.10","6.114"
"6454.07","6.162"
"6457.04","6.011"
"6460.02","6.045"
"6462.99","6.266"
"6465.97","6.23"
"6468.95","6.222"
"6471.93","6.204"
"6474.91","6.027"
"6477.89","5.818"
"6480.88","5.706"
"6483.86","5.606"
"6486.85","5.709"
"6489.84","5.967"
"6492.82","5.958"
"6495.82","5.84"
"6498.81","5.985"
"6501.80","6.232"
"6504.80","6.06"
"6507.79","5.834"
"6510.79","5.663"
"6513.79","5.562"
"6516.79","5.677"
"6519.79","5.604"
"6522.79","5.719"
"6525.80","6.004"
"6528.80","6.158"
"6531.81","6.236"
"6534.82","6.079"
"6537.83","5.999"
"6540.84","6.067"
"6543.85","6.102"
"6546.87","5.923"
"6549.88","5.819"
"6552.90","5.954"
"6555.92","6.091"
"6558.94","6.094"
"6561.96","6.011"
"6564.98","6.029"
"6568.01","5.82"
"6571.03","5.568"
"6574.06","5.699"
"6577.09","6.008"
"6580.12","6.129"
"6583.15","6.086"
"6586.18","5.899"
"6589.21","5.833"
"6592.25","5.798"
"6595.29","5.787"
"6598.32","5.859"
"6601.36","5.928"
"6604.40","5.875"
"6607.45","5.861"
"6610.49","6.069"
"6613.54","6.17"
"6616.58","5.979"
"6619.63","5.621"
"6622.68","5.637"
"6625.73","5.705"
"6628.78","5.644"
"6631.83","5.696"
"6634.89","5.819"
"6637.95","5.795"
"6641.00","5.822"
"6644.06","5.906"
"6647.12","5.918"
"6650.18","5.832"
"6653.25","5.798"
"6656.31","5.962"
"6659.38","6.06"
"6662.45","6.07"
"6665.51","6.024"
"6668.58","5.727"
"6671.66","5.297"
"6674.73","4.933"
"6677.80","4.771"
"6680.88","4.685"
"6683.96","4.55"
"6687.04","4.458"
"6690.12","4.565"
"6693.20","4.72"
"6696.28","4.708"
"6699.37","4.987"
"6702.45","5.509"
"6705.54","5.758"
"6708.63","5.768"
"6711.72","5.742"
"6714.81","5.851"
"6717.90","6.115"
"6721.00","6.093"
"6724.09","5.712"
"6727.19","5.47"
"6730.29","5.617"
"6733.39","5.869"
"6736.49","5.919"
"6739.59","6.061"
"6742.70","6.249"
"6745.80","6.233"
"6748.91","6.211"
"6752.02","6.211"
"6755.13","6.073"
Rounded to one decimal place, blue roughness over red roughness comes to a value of 0.8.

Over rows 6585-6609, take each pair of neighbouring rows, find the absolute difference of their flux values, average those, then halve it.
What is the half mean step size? 0.023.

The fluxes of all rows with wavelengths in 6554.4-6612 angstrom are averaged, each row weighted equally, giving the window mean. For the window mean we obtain 5.92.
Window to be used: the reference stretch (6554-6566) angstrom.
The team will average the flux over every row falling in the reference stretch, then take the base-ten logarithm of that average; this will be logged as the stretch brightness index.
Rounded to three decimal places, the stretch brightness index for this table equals 0.782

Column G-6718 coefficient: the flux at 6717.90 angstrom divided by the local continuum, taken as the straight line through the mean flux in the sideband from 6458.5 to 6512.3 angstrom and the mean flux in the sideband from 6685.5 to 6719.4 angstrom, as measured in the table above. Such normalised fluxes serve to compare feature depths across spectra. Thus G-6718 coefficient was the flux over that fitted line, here 1.17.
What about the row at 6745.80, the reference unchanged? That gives 1.21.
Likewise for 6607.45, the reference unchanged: 1.05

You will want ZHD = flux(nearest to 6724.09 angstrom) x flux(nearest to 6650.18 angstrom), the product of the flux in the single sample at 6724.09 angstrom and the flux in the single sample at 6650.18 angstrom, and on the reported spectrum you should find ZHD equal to 33.3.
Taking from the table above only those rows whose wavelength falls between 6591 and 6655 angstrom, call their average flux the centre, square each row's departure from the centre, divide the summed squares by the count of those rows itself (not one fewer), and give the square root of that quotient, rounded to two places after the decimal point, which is 0.13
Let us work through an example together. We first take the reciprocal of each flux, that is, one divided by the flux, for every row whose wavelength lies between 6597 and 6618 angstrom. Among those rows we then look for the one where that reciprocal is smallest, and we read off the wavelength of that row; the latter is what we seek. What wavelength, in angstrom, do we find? 6613.54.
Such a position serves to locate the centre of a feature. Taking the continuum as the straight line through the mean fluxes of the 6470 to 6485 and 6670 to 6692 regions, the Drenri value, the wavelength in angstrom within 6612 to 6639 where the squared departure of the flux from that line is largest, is 6613.54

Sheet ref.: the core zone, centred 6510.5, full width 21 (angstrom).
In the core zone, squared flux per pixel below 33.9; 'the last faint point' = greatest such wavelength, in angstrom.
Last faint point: 6519.79 angstrom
